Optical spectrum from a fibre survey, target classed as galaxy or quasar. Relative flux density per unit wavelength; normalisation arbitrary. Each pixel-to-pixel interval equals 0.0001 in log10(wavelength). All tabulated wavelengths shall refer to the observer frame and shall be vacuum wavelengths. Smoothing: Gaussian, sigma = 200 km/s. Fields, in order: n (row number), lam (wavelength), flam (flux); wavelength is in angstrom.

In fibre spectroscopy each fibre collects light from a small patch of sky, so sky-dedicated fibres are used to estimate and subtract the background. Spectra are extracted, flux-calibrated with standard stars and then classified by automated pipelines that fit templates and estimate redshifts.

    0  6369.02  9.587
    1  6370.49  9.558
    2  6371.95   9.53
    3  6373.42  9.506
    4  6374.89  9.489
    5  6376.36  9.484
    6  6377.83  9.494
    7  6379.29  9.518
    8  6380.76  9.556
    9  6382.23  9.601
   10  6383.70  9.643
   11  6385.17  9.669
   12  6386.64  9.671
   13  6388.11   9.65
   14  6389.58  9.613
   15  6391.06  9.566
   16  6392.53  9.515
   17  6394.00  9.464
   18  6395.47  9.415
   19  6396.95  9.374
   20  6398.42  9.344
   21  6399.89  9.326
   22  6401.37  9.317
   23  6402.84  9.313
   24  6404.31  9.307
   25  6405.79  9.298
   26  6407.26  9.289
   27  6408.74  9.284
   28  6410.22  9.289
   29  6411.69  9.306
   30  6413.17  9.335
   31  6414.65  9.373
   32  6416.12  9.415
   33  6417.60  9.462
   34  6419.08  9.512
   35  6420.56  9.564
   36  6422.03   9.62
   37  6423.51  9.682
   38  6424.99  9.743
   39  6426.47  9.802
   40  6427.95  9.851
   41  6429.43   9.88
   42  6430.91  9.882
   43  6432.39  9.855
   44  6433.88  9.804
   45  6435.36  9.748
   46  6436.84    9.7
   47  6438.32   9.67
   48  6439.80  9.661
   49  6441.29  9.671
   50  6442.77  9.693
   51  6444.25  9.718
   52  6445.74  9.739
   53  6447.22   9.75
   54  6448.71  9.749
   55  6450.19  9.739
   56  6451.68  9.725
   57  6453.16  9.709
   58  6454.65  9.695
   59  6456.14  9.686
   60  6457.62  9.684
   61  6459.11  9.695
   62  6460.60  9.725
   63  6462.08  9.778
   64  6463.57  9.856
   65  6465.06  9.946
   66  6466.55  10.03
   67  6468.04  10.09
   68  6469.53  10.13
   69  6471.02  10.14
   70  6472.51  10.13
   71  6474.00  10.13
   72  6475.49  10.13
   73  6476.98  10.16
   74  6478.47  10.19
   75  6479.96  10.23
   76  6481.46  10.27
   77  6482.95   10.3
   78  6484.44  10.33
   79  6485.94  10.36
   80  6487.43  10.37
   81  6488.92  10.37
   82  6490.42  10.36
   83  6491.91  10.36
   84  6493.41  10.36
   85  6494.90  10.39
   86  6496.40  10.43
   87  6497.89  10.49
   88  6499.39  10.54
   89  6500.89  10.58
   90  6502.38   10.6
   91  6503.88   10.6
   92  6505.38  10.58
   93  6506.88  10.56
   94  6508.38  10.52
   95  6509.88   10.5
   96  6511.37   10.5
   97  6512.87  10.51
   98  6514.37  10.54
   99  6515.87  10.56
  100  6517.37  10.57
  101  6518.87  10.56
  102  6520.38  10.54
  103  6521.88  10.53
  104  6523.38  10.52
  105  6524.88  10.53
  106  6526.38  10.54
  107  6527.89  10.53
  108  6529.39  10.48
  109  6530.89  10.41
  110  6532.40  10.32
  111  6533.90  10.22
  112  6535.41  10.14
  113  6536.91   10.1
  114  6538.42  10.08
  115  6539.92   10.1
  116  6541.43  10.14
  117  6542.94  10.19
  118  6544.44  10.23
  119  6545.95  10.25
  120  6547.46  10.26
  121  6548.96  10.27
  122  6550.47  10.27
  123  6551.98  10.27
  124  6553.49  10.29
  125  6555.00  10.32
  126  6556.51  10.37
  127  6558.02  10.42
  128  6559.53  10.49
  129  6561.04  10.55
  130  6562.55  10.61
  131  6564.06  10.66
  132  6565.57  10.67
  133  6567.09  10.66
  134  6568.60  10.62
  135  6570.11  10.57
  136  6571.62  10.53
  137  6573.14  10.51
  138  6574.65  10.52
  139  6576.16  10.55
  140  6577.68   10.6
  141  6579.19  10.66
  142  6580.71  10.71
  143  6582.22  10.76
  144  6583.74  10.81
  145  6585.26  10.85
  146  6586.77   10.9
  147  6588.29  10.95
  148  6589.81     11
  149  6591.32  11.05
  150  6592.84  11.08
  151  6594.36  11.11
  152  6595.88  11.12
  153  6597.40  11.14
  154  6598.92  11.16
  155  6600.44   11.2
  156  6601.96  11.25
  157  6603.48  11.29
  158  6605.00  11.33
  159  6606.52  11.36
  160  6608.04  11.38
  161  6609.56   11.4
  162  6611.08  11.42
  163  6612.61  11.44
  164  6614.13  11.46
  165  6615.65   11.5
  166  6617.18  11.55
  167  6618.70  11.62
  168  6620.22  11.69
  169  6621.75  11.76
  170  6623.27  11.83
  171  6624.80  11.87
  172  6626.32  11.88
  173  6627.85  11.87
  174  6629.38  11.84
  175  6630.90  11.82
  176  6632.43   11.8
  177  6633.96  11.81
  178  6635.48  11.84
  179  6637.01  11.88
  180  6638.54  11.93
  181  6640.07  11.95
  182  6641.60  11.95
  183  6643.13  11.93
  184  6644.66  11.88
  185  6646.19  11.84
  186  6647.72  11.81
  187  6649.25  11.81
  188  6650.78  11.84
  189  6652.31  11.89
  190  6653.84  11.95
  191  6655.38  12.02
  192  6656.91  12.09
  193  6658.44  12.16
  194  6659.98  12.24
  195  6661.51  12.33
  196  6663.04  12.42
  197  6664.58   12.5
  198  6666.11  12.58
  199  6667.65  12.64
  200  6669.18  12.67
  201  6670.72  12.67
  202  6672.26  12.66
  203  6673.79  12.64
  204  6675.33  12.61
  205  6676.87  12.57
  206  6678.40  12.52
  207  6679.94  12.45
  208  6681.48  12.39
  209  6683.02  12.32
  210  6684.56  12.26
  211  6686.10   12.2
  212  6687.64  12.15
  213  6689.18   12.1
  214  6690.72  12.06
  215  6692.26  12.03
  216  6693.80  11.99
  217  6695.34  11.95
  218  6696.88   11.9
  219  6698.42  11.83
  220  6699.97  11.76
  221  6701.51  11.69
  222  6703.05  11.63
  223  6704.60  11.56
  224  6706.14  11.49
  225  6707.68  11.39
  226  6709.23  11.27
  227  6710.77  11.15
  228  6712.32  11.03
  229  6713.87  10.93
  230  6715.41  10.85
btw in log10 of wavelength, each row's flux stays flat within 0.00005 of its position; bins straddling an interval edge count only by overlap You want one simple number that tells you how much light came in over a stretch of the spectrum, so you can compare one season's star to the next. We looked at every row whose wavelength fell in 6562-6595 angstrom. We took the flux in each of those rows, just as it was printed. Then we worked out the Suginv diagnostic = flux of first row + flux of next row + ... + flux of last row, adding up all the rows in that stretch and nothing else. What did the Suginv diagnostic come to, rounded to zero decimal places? 236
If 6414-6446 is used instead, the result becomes 213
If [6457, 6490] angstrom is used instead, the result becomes 222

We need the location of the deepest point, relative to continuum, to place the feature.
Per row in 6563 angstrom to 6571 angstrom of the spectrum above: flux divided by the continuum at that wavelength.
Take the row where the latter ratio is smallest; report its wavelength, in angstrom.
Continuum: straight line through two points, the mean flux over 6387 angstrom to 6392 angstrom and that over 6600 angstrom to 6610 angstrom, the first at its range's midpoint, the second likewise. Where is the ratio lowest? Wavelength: 6570.11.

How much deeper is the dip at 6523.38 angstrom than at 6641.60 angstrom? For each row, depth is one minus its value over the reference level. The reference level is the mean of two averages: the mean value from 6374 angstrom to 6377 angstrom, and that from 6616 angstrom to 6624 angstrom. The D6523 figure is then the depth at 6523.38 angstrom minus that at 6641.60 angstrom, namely 0.14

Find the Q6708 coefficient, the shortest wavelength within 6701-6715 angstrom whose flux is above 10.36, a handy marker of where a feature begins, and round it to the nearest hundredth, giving 6701.51 angstrom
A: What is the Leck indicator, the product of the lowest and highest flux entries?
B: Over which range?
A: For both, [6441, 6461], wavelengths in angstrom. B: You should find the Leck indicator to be 94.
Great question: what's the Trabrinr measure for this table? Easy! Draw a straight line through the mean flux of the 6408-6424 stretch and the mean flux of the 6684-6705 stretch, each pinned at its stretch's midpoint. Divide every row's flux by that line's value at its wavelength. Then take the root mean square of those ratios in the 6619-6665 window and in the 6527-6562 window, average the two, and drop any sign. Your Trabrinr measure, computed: 1.01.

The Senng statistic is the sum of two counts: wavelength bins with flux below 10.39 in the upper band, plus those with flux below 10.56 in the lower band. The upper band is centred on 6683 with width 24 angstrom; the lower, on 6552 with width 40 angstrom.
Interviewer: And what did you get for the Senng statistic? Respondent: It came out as 21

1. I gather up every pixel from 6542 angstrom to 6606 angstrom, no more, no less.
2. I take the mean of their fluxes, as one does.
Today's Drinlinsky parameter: 10.7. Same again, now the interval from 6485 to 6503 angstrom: 10.4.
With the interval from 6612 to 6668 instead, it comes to 11.9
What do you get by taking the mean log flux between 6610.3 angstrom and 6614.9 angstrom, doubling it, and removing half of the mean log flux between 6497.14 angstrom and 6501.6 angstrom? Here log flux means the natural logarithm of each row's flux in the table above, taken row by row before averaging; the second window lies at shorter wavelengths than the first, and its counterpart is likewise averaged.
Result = 3.70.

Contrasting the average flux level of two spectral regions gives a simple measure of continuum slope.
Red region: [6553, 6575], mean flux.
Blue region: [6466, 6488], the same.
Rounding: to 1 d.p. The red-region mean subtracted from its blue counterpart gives -0.3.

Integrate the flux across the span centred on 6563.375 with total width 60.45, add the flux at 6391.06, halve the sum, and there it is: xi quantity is 322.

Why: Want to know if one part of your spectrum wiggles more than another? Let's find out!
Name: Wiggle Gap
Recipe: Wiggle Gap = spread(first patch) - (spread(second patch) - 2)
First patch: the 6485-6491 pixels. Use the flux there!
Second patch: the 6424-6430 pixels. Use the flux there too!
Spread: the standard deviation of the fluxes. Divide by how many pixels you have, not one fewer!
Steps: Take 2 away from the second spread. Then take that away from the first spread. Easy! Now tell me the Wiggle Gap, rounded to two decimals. 1.95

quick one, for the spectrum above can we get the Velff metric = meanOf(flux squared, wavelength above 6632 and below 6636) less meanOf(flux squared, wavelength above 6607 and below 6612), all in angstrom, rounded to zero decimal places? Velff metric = 10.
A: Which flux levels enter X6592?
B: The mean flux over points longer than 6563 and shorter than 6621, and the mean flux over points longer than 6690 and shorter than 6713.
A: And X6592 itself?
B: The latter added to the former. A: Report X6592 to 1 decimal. 22.7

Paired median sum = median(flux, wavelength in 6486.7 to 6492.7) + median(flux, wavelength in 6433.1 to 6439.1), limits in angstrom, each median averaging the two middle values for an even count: 20.1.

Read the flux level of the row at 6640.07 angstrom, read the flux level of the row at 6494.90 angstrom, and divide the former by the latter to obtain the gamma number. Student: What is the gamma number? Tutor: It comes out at 1.15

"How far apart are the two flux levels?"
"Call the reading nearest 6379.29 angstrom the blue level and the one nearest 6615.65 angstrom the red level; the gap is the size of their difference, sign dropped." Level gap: 2.0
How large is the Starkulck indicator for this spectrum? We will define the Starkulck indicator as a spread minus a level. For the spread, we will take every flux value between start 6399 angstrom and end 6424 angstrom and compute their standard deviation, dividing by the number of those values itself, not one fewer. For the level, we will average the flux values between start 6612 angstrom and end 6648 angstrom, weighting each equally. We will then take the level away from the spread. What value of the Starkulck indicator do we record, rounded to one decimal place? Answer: -11.7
